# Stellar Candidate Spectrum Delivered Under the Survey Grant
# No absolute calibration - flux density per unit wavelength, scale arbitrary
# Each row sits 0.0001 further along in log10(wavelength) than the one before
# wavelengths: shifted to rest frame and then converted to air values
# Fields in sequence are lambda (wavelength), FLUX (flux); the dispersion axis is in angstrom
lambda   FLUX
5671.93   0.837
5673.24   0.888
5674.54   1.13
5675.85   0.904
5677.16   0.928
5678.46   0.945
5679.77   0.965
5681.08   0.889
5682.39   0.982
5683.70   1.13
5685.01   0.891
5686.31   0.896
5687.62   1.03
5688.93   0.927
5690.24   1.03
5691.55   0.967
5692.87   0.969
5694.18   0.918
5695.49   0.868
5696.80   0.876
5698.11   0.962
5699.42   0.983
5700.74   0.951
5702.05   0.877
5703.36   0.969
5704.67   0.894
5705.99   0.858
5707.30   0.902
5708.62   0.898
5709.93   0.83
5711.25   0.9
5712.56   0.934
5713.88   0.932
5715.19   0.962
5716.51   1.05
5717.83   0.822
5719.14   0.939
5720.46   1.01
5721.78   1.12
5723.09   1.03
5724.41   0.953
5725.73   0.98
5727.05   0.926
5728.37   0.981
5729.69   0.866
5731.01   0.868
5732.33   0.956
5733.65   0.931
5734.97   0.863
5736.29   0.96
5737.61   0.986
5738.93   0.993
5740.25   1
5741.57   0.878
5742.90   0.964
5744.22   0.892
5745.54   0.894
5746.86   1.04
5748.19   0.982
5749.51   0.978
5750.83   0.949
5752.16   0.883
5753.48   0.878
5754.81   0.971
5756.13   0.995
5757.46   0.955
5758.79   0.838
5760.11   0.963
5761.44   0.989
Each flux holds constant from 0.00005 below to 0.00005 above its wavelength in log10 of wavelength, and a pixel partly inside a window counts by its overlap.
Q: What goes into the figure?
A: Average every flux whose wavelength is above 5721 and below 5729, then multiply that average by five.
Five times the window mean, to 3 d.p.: 4.992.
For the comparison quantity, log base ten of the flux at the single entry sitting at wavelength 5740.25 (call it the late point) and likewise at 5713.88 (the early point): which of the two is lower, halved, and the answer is -0.015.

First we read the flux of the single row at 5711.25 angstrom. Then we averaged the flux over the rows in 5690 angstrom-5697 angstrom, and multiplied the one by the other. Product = 0.84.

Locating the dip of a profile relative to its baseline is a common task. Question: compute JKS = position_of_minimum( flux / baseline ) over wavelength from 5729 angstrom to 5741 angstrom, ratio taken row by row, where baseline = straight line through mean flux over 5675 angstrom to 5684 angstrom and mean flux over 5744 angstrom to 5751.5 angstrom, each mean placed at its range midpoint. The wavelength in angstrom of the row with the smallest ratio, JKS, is 5734.97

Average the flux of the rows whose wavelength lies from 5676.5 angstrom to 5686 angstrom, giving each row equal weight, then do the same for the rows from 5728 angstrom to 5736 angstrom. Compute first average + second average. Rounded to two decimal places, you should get 1.87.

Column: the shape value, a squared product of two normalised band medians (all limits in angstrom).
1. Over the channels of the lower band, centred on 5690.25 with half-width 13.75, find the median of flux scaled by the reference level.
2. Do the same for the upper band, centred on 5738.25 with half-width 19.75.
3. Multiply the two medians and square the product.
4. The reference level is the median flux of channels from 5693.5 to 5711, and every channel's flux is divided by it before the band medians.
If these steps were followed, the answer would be 1.28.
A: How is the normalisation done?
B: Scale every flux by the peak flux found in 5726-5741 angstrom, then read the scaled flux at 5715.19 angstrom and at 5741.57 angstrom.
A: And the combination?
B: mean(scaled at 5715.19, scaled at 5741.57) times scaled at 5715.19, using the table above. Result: 0.89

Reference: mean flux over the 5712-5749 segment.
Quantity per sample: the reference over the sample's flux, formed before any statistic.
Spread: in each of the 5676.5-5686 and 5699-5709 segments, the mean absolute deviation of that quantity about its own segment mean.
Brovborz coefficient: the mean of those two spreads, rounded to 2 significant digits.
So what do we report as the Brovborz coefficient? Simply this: 0.048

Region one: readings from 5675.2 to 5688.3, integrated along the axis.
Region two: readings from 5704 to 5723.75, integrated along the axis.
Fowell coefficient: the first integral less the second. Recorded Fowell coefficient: -6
